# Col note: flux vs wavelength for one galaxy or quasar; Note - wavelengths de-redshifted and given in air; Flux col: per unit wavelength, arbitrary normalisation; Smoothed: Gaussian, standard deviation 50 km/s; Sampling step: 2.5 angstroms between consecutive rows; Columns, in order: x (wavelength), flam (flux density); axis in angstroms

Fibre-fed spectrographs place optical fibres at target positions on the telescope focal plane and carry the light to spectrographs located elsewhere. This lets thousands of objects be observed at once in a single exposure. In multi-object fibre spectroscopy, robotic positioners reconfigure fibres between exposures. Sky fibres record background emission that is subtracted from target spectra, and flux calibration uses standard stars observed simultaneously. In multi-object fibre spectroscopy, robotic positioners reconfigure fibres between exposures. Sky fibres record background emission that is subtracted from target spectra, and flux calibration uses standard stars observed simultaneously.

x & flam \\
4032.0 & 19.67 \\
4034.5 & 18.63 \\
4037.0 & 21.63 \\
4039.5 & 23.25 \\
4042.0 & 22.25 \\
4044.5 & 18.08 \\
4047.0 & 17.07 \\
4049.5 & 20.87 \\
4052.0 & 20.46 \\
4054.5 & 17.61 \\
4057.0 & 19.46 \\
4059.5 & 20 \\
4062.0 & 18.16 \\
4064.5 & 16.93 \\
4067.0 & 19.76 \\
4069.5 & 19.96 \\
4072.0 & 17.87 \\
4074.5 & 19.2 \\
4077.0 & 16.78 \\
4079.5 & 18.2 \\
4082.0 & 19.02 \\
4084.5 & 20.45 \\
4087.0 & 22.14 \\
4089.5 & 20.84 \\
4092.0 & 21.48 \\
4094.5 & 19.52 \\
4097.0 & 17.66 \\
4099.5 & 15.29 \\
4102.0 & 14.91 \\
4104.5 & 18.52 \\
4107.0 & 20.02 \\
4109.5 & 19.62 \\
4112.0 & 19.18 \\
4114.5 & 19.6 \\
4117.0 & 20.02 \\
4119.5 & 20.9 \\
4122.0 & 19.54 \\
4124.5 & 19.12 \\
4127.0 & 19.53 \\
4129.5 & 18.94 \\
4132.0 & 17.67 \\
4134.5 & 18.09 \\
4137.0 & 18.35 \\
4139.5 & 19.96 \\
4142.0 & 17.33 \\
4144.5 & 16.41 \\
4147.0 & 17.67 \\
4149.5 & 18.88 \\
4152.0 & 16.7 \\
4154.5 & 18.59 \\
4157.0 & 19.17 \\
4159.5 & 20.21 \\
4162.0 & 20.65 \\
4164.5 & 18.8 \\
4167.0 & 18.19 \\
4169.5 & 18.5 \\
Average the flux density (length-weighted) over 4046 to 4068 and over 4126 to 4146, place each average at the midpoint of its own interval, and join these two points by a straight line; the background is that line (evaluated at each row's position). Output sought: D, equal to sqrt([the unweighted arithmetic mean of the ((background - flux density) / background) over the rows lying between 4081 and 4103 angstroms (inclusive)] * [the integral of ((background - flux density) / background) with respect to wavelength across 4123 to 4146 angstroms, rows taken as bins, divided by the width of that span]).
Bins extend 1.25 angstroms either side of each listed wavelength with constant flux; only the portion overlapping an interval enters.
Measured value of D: 0.011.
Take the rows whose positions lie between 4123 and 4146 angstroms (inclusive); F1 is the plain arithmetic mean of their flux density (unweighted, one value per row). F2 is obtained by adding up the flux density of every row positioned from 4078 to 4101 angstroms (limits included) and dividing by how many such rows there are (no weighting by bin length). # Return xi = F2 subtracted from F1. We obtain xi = -1.02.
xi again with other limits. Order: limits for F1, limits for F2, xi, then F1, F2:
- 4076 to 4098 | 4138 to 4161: 1.24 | 19.6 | 18.3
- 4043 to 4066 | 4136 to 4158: 0.62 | 18.7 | 18.1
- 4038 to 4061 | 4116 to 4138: 0.77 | 19.9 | 19.1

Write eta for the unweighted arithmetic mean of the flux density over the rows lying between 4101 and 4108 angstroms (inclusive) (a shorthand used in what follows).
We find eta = 17.8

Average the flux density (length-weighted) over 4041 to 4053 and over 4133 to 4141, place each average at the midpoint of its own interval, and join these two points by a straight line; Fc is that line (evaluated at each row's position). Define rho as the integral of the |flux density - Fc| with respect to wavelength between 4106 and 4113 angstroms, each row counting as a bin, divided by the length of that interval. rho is 0.6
